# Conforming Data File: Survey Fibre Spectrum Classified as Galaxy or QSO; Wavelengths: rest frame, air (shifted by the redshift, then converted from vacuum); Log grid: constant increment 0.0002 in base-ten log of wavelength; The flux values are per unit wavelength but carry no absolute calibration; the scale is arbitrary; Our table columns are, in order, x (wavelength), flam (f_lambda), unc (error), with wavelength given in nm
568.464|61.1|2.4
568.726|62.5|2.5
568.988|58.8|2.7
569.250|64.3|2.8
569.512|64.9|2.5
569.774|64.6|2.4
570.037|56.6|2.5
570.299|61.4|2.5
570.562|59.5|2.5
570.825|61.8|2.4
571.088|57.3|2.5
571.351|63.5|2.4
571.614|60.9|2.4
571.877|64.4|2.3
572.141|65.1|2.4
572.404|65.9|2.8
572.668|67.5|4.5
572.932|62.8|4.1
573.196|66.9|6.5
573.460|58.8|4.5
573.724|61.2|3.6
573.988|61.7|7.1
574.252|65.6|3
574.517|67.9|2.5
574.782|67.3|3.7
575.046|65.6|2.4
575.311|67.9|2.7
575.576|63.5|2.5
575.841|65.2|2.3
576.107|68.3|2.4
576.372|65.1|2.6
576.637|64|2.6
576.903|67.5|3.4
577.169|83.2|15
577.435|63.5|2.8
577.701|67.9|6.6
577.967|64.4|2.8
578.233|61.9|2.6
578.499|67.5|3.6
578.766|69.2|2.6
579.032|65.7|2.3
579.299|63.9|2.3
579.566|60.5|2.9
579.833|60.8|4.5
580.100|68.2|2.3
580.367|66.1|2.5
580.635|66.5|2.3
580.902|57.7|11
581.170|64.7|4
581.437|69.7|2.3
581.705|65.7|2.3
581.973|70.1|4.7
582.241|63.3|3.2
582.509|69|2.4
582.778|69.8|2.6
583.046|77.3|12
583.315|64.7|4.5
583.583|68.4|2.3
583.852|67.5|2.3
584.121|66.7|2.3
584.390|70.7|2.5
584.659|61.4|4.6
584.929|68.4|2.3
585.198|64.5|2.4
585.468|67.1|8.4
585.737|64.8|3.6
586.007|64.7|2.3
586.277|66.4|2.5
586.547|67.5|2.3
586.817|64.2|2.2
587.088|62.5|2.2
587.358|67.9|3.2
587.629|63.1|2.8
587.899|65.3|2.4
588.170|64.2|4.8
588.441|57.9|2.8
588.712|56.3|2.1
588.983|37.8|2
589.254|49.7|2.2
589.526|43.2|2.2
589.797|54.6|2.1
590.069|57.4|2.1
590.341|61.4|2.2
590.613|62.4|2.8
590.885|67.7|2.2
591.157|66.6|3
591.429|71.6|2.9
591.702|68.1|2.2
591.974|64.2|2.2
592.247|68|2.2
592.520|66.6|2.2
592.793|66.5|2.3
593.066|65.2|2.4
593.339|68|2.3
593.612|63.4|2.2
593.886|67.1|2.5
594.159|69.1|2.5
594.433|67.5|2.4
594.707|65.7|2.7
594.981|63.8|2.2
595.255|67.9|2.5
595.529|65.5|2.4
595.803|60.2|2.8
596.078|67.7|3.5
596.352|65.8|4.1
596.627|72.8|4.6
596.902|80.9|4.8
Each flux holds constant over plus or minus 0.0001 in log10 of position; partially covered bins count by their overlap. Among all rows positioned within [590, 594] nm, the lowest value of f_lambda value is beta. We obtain 57.4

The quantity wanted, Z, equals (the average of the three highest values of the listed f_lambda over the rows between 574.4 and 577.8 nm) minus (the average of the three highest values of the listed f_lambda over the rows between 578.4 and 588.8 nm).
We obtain 0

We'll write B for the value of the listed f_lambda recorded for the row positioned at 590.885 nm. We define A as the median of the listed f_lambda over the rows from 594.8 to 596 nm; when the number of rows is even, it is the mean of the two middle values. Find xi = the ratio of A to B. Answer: 0.95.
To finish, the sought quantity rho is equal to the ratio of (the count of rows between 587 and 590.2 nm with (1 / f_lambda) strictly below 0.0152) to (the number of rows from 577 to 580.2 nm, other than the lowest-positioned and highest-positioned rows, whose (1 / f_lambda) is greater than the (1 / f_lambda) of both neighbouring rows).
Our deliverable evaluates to 0.33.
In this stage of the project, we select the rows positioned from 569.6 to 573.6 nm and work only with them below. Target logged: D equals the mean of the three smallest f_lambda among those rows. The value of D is 57.6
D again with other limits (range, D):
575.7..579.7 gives 62.0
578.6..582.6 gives 59.7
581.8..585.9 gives 63.1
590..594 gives 60.4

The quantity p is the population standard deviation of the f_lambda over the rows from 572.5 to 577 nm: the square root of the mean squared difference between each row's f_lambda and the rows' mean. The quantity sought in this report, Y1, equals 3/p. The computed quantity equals 1.12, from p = 2.7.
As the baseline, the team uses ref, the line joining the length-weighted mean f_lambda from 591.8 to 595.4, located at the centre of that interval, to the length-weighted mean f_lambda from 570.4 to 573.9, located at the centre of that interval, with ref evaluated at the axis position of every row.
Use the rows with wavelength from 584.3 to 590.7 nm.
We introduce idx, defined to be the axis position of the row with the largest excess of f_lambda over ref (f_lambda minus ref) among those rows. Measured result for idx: 584.390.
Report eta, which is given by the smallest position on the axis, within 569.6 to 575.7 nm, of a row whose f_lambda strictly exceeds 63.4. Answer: 569.774 nm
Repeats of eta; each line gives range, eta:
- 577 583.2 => 577.169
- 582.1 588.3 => 582.509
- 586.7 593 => 586.817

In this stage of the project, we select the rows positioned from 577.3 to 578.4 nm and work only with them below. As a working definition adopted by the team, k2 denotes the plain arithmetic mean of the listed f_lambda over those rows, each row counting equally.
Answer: 64.4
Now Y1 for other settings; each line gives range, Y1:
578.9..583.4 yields 0.68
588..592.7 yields 0.33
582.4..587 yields 0.88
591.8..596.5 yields 1.40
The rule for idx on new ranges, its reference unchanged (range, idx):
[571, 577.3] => 577.169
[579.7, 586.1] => 583.046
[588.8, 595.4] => 591.429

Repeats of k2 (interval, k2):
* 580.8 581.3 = 61.2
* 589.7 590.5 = 57.8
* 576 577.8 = 68.5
